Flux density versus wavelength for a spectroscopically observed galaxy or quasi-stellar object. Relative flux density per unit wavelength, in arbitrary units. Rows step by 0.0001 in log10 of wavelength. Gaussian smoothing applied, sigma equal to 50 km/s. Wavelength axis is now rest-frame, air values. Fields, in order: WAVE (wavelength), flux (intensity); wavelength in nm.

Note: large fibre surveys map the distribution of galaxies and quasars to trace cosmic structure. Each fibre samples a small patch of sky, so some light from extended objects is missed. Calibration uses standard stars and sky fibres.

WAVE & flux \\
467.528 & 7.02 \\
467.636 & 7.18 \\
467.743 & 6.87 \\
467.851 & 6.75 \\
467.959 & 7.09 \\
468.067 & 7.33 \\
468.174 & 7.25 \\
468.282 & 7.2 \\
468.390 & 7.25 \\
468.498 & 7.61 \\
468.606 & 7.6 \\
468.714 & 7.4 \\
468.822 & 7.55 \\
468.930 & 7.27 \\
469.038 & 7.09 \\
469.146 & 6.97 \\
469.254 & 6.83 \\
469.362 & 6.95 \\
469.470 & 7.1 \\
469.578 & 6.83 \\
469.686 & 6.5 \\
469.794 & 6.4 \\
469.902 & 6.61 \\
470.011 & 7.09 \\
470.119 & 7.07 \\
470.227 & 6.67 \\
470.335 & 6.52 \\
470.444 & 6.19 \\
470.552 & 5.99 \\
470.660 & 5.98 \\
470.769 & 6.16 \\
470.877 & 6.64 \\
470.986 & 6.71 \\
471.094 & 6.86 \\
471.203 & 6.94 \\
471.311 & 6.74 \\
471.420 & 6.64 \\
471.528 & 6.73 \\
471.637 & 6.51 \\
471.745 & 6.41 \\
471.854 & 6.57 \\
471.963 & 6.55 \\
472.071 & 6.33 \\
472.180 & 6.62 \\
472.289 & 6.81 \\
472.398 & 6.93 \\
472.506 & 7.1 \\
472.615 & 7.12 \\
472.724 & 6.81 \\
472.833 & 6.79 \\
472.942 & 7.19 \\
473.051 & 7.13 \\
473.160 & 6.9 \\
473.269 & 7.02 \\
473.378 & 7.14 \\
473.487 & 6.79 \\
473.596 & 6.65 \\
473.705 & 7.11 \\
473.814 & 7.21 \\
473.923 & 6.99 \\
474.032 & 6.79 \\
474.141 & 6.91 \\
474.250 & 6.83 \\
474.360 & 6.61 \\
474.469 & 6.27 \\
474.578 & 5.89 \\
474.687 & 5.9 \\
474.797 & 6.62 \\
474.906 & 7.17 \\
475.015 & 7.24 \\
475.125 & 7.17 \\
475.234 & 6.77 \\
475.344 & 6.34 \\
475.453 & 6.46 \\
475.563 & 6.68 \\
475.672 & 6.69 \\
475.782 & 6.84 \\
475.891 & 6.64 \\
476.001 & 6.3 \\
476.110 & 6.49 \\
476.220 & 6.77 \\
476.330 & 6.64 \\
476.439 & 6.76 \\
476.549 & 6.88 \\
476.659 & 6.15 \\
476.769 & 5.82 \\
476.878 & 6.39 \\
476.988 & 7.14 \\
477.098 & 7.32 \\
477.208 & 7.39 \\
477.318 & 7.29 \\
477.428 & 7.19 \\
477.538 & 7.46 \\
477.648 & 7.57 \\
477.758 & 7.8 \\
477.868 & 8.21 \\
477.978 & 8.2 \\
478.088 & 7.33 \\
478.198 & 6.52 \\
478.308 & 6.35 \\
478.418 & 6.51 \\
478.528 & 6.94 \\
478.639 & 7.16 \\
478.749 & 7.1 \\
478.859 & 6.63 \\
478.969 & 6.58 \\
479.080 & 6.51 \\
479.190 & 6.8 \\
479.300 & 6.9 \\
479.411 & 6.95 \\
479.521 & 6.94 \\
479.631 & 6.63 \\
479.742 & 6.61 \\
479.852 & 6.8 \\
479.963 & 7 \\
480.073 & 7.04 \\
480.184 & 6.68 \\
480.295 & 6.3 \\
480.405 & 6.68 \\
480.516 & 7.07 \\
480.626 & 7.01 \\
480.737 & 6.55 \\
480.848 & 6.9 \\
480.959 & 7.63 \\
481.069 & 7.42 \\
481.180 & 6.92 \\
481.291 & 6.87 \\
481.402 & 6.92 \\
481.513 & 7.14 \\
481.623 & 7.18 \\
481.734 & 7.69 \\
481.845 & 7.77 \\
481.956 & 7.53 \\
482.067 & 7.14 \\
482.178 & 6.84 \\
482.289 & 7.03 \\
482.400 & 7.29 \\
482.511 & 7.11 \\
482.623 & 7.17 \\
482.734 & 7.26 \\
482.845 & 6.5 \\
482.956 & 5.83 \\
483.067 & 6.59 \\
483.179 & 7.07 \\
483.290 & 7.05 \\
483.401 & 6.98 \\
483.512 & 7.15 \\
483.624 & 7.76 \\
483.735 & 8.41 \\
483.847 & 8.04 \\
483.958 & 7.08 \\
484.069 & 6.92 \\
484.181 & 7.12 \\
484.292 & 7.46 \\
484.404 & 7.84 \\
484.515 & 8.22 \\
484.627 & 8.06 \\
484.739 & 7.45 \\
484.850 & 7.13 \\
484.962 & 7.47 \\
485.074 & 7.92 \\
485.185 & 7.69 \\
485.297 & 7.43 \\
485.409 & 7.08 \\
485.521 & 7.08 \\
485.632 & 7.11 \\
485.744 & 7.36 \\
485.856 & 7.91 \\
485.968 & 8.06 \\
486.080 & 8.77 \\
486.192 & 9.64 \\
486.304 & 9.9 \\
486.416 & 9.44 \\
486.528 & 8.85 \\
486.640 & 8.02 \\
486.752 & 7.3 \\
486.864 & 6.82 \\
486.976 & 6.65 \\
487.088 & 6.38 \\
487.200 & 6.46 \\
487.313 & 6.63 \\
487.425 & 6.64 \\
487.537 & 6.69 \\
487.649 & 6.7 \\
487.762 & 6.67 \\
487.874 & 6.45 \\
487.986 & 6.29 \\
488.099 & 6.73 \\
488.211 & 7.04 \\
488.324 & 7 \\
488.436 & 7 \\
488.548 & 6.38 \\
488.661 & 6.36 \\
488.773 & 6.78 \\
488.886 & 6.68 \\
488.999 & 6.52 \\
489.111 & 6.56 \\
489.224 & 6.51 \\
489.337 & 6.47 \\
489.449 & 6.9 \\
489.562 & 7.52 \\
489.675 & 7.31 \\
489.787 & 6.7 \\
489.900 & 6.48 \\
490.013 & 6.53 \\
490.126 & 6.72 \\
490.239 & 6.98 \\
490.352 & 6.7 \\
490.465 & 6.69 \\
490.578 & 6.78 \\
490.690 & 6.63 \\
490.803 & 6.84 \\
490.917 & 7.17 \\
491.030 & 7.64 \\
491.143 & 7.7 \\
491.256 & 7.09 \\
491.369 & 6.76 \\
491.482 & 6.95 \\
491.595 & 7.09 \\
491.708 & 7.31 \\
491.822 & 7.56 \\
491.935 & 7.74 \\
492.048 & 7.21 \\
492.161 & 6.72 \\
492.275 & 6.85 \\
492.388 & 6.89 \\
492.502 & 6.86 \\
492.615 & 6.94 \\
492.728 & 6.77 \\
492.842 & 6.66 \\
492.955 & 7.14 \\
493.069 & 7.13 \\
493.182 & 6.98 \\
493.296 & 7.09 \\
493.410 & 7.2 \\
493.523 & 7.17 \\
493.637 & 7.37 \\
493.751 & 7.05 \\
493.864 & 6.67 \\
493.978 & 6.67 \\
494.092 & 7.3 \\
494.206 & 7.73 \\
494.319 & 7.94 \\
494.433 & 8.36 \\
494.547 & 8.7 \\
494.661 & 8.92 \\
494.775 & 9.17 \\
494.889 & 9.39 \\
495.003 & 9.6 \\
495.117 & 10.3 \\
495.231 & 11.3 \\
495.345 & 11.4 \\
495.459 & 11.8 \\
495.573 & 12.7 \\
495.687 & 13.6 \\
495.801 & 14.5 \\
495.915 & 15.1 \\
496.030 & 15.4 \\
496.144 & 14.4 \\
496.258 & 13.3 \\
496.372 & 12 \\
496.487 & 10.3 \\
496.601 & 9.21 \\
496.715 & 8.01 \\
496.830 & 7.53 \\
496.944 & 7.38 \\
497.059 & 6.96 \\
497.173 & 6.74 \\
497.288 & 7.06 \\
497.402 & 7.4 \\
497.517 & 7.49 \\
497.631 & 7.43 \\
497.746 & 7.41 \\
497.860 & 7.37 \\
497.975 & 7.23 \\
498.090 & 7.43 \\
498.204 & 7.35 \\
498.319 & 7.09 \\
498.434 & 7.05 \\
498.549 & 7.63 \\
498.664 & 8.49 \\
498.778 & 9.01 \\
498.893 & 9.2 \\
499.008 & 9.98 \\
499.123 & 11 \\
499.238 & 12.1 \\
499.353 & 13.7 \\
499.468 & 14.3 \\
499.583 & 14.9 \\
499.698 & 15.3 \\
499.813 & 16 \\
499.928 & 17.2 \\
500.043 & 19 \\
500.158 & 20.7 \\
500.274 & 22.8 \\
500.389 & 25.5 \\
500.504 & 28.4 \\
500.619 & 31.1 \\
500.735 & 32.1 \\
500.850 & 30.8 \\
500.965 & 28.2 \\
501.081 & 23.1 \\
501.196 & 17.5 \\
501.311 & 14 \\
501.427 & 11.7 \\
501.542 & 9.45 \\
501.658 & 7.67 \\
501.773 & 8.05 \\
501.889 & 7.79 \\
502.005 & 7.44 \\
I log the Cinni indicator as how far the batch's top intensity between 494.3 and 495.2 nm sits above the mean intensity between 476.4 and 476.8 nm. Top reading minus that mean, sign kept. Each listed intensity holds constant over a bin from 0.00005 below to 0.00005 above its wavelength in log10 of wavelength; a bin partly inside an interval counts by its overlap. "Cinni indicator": 3.9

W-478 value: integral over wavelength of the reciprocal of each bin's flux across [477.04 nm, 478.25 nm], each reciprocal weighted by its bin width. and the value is 0.162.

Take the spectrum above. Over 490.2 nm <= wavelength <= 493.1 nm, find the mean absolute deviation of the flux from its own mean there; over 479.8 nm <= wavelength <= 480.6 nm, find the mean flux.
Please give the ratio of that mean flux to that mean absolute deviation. 26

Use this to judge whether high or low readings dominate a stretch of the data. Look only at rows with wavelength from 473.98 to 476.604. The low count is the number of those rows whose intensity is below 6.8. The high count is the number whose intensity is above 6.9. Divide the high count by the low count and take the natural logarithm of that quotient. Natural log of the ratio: -1.4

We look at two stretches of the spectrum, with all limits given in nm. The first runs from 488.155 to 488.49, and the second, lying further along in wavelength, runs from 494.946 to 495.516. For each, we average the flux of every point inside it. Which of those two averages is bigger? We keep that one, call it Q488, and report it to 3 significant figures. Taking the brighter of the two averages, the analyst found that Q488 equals 10.9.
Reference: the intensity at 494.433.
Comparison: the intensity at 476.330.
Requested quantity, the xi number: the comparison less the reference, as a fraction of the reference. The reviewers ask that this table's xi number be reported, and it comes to -0.21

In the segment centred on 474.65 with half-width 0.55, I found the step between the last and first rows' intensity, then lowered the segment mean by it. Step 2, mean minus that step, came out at 6.4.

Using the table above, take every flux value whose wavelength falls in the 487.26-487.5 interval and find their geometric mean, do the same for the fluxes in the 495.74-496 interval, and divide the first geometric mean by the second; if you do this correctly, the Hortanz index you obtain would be 0.45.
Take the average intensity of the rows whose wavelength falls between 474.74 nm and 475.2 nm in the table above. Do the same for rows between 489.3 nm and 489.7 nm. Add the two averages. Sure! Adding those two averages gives 14.1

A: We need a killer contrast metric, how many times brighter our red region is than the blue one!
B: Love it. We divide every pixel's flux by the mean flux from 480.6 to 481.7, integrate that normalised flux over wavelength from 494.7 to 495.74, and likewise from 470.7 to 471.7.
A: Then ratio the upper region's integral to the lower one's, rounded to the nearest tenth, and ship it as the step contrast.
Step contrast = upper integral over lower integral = 1.7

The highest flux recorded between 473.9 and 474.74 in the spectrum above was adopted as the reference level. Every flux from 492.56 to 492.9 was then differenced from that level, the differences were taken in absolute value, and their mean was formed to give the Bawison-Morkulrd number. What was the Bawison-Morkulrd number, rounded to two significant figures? 0.20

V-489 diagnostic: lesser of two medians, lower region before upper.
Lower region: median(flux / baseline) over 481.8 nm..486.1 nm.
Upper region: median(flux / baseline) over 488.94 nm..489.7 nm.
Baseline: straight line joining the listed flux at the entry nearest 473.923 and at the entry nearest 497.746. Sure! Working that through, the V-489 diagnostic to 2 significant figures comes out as 0.90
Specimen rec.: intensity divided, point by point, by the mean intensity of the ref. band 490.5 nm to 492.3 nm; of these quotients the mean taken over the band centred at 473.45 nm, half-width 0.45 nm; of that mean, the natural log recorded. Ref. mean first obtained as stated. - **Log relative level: -0.02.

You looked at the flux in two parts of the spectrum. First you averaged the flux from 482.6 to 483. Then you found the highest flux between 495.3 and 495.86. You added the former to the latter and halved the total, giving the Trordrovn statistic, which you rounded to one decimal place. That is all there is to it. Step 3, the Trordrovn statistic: 10.6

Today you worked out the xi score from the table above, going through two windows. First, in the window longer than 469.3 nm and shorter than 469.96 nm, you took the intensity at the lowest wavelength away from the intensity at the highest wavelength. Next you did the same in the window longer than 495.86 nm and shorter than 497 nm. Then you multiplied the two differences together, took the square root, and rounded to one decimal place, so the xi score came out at 1.6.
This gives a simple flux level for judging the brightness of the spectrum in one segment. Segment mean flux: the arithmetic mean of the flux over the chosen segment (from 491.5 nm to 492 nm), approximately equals 7.4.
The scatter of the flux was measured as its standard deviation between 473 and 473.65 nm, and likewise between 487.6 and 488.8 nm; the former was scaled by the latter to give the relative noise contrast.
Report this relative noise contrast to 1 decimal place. 0.7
